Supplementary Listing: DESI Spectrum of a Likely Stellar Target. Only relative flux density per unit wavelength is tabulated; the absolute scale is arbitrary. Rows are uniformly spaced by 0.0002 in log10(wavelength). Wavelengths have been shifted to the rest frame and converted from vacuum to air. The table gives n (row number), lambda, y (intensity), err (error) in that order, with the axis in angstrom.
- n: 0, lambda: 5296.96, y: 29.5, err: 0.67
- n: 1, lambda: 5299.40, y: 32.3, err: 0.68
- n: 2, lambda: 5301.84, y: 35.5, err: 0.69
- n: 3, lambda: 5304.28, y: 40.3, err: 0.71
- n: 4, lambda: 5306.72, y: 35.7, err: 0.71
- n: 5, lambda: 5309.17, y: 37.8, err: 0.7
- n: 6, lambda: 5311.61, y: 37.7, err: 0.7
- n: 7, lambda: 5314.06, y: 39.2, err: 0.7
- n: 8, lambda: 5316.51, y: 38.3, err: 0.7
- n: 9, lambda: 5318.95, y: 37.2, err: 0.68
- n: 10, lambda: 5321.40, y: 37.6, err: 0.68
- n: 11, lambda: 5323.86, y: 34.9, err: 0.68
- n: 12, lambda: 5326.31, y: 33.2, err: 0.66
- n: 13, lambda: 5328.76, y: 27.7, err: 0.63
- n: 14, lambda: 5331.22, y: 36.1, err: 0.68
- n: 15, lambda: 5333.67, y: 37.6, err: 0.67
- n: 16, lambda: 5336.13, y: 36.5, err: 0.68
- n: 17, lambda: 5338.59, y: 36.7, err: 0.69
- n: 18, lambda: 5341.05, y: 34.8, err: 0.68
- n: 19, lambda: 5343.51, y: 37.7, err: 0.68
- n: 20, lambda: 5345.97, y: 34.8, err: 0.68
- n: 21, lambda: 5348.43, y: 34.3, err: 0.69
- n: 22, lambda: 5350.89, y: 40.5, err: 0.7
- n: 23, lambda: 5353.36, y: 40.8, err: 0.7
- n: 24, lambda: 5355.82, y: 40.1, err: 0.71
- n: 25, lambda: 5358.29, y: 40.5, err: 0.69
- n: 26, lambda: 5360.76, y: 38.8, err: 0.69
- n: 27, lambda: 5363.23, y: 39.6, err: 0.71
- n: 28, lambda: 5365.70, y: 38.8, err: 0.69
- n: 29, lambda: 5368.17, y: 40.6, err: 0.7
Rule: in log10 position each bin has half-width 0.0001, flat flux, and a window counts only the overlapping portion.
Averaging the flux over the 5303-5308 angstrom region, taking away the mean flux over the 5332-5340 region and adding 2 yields 3.1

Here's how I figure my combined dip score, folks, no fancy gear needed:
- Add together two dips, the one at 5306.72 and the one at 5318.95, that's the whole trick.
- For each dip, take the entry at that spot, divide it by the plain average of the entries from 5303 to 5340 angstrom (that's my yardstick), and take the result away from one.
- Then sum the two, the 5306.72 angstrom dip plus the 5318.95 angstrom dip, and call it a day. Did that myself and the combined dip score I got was 0.00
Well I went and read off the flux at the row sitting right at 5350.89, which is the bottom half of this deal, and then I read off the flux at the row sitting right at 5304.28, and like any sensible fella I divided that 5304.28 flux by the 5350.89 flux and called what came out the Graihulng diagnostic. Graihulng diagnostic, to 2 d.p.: 1.00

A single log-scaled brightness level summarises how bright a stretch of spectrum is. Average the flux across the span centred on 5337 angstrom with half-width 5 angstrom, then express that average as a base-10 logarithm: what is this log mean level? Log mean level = 1.56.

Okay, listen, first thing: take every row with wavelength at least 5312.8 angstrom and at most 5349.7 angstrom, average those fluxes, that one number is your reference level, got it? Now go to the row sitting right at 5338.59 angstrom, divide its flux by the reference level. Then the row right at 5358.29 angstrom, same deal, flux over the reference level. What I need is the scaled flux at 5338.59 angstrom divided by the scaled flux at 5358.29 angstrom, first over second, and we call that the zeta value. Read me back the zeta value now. 0.91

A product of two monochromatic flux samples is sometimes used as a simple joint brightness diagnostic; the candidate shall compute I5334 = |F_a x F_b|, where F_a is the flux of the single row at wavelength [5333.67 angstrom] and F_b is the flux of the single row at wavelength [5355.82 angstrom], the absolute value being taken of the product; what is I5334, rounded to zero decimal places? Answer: 1508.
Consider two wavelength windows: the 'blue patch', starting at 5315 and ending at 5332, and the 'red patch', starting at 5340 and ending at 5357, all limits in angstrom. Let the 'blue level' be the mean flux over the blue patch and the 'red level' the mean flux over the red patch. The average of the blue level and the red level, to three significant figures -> 36.3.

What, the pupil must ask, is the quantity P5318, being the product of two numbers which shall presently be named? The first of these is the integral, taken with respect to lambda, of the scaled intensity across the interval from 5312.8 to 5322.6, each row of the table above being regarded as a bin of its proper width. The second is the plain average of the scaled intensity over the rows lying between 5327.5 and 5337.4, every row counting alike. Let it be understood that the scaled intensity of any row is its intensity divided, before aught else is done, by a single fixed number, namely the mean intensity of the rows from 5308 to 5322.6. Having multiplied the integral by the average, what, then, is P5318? 8.9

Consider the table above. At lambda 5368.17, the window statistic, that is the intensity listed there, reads 40.6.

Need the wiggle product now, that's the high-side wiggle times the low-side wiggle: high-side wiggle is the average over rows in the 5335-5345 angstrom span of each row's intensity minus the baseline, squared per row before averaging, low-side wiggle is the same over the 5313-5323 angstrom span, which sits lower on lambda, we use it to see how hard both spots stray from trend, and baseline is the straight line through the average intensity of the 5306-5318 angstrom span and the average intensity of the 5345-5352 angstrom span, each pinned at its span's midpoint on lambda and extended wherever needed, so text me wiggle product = 1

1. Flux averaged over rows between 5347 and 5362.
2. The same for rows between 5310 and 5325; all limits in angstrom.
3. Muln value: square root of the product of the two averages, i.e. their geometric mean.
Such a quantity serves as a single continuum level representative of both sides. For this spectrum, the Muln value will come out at 38.3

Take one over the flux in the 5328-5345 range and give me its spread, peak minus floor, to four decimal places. 0.0096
